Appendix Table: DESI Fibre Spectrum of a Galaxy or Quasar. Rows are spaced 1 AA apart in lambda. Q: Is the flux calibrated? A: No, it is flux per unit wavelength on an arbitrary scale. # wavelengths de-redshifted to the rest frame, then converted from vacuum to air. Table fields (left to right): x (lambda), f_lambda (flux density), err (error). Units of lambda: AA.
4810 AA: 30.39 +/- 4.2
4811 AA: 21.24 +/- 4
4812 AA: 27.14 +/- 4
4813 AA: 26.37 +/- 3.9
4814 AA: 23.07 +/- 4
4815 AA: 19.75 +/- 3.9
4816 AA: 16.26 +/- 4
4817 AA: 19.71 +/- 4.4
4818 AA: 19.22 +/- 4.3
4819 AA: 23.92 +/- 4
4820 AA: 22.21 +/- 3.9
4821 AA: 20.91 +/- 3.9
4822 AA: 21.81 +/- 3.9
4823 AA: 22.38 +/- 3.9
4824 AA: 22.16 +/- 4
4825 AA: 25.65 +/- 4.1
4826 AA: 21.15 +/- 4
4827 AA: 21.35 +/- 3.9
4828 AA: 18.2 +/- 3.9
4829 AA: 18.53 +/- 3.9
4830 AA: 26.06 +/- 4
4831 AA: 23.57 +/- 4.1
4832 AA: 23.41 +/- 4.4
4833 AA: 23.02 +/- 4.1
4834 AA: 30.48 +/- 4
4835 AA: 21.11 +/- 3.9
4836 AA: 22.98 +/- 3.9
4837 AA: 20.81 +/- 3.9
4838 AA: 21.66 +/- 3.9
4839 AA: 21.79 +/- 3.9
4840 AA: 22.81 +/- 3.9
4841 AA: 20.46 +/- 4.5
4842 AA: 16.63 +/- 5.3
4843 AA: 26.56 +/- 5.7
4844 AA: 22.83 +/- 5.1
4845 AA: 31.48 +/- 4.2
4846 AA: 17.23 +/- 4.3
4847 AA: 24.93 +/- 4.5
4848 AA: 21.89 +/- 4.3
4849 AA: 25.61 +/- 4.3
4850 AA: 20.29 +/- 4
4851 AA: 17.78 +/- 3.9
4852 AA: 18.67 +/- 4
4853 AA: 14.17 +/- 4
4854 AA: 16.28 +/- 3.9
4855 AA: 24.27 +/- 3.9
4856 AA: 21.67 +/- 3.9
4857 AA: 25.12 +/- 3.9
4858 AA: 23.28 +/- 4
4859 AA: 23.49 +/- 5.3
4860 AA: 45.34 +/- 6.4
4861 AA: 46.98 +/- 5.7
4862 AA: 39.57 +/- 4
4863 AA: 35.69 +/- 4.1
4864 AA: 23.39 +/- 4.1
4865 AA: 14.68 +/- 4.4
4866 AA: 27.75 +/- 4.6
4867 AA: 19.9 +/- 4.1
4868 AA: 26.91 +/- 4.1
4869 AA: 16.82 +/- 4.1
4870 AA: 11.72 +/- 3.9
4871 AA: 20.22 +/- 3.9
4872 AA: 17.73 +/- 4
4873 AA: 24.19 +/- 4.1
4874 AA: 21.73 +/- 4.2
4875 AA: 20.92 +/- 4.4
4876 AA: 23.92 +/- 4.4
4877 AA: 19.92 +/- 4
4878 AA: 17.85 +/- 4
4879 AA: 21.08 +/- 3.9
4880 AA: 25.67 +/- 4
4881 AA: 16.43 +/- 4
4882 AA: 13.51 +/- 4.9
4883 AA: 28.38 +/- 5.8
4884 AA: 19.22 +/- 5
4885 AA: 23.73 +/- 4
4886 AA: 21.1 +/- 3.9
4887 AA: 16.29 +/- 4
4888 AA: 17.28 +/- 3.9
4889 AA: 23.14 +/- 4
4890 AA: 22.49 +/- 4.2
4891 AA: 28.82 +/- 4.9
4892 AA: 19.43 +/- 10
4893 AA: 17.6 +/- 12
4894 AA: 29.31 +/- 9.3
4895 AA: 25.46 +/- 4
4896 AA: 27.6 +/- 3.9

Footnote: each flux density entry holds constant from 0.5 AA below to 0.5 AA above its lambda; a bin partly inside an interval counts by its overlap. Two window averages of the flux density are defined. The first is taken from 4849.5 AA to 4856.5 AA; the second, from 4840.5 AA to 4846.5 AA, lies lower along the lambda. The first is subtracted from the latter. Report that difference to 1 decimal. 3.5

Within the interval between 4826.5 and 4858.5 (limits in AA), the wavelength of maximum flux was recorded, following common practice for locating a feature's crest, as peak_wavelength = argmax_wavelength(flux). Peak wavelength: 4845 AA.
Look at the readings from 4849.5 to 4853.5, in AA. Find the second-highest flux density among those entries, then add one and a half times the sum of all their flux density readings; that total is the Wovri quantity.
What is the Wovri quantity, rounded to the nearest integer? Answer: 125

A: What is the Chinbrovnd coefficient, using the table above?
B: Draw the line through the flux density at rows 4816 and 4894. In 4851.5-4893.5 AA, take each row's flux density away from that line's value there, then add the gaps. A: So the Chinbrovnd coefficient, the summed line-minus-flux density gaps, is 124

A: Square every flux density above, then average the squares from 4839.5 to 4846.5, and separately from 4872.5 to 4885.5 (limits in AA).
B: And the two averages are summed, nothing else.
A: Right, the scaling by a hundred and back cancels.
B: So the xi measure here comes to 1000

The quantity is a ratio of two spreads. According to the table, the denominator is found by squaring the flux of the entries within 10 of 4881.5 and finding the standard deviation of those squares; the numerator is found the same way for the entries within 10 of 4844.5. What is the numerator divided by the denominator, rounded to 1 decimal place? 1.0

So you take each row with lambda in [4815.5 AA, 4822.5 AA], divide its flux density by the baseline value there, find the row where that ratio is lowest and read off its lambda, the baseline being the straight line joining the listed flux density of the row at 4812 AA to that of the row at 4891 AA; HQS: 4816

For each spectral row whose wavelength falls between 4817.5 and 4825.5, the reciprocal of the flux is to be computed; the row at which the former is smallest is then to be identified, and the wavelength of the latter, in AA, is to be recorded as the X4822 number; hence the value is 4825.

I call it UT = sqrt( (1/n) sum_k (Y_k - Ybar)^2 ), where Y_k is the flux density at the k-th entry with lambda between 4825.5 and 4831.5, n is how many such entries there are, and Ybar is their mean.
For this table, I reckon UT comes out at 2.7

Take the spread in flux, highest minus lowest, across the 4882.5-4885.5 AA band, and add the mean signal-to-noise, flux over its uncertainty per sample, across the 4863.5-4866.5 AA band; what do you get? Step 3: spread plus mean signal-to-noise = 14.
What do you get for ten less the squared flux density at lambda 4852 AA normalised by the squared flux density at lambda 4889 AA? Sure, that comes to 9.3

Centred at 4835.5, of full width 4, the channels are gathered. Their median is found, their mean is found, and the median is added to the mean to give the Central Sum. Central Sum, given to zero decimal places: 46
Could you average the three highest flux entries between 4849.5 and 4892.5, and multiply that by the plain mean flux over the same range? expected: 999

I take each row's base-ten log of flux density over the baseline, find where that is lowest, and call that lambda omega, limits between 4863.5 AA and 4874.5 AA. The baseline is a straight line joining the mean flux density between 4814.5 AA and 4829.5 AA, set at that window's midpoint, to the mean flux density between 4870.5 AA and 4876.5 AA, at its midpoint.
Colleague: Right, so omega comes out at 4870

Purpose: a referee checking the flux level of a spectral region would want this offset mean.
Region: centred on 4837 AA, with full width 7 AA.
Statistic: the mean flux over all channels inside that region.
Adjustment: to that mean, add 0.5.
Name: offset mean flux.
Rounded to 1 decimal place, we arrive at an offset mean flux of 23.6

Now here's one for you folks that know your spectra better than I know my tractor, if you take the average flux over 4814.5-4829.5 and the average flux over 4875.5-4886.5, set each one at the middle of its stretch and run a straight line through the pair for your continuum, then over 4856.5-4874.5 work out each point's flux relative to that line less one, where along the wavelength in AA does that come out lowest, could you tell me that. 4870 AA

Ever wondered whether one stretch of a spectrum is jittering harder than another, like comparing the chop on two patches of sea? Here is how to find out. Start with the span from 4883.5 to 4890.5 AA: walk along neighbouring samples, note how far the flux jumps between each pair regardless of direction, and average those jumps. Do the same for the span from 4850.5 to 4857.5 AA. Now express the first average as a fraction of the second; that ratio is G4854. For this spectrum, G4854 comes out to 0.90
